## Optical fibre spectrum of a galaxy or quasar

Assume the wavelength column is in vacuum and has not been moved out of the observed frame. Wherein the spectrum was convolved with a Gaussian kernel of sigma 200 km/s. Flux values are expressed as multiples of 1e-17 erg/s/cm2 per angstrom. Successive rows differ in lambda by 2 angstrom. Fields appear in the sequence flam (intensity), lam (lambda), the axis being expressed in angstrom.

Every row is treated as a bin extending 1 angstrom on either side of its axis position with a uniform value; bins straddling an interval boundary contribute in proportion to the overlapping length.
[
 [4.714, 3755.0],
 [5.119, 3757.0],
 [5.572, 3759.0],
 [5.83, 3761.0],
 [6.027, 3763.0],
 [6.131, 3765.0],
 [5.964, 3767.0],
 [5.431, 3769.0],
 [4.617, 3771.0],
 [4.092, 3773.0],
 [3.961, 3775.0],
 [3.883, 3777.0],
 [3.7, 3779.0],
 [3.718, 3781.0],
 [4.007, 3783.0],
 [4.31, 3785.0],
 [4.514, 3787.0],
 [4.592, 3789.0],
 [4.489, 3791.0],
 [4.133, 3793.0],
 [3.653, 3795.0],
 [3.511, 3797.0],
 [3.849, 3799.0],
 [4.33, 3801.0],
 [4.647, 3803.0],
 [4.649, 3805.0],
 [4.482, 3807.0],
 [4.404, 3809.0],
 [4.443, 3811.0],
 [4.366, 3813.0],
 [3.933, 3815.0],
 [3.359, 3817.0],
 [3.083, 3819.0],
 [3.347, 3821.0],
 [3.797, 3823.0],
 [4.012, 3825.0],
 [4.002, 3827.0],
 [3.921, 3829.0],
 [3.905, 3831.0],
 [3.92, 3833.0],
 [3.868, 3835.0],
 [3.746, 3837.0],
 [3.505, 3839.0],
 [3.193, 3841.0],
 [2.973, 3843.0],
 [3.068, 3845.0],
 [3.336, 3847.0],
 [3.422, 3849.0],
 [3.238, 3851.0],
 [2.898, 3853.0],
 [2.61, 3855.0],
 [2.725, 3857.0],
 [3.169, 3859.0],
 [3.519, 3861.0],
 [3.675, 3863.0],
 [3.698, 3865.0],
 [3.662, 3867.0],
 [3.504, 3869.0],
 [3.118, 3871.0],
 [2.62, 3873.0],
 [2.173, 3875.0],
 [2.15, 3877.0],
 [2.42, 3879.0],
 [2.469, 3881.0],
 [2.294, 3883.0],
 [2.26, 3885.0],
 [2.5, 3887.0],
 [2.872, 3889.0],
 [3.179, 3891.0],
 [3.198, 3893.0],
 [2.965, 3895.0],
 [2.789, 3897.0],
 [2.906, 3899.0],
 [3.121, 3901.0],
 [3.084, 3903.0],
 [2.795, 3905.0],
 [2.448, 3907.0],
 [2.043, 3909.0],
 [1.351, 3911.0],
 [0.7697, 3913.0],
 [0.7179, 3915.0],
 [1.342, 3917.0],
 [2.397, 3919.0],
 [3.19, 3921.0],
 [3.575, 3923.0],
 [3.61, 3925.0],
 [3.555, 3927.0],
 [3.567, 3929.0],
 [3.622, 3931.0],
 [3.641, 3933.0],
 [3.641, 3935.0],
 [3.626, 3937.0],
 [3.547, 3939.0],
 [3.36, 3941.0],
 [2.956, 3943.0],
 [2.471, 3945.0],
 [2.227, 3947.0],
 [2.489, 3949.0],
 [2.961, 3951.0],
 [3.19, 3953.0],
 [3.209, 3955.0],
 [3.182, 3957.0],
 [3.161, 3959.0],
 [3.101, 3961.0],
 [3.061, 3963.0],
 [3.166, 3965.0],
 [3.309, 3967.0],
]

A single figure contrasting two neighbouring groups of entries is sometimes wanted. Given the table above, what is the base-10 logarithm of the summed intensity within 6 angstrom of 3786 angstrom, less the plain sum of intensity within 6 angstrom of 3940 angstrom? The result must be -18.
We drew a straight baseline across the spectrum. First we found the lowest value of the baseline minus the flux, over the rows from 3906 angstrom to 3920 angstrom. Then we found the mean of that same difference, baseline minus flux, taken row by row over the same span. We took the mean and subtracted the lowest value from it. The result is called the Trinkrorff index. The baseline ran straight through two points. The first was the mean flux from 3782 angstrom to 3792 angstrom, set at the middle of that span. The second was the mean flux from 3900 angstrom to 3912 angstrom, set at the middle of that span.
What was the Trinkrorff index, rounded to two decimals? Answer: 0.91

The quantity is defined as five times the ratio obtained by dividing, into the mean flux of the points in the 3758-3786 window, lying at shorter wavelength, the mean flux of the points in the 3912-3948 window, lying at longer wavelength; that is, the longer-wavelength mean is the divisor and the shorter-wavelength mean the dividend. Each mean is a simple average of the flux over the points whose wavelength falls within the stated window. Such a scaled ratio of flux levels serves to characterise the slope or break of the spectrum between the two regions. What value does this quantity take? 8.3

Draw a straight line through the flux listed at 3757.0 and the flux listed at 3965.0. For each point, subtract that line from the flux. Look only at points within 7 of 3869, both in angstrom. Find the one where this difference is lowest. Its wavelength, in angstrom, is 3875.0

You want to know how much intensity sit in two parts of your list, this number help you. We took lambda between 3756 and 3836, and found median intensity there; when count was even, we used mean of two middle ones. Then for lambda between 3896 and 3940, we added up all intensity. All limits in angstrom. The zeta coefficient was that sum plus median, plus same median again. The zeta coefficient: 70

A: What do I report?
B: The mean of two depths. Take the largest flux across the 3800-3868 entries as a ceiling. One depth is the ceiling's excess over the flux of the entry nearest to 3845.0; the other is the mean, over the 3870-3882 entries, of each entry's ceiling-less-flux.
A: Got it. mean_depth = 1.9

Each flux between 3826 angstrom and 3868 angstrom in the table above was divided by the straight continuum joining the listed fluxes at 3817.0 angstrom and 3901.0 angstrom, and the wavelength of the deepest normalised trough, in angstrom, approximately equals 3855.0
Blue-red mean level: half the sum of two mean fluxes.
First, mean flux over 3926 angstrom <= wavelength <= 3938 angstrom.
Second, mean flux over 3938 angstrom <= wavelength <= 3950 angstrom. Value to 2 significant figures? 3.2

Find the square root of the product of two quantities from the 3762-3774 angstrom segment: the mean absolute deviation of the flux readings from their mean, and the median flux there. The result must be 1.97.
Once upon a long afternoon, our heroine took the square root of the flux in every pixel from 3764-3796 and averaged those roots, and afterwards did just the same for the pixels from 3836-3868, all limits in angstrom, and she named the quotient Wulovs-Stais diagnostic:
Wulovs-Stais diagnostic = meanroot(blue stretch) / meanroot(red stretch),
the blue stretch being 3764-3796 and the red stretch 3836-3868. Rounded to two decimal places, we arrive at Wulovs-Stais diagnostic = 1.16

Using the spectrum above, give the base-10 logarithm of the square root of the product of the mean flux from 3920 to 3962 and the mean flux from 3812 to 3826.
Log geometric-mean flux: 0.539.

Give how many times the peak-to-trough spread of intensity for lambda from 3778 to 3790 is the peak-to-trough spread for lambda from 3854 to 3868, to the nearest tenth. 0.8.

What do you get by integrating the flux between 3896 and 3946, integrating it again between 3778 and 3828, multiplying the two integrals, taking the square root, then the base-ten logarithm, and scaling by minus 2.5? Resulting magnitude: -5.57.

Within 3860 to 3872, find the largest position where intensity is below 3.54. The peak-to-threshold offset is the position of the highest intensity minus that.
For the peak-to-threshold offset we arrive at -6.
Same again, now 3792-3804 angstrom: 6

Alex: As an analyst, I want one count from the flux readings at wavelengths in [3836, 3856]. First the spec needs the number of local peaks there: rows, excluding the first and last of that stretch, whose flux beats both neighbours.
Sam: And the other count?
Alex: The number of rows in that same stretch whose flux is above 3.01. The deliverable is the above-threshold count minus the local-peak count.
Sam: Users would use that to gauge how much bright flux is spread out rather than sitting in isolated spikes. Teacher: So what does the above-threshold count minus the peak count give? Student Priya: 6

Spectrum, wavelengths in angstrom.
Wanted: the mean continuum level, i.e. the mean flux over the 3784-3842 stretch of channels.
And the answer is 4.0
